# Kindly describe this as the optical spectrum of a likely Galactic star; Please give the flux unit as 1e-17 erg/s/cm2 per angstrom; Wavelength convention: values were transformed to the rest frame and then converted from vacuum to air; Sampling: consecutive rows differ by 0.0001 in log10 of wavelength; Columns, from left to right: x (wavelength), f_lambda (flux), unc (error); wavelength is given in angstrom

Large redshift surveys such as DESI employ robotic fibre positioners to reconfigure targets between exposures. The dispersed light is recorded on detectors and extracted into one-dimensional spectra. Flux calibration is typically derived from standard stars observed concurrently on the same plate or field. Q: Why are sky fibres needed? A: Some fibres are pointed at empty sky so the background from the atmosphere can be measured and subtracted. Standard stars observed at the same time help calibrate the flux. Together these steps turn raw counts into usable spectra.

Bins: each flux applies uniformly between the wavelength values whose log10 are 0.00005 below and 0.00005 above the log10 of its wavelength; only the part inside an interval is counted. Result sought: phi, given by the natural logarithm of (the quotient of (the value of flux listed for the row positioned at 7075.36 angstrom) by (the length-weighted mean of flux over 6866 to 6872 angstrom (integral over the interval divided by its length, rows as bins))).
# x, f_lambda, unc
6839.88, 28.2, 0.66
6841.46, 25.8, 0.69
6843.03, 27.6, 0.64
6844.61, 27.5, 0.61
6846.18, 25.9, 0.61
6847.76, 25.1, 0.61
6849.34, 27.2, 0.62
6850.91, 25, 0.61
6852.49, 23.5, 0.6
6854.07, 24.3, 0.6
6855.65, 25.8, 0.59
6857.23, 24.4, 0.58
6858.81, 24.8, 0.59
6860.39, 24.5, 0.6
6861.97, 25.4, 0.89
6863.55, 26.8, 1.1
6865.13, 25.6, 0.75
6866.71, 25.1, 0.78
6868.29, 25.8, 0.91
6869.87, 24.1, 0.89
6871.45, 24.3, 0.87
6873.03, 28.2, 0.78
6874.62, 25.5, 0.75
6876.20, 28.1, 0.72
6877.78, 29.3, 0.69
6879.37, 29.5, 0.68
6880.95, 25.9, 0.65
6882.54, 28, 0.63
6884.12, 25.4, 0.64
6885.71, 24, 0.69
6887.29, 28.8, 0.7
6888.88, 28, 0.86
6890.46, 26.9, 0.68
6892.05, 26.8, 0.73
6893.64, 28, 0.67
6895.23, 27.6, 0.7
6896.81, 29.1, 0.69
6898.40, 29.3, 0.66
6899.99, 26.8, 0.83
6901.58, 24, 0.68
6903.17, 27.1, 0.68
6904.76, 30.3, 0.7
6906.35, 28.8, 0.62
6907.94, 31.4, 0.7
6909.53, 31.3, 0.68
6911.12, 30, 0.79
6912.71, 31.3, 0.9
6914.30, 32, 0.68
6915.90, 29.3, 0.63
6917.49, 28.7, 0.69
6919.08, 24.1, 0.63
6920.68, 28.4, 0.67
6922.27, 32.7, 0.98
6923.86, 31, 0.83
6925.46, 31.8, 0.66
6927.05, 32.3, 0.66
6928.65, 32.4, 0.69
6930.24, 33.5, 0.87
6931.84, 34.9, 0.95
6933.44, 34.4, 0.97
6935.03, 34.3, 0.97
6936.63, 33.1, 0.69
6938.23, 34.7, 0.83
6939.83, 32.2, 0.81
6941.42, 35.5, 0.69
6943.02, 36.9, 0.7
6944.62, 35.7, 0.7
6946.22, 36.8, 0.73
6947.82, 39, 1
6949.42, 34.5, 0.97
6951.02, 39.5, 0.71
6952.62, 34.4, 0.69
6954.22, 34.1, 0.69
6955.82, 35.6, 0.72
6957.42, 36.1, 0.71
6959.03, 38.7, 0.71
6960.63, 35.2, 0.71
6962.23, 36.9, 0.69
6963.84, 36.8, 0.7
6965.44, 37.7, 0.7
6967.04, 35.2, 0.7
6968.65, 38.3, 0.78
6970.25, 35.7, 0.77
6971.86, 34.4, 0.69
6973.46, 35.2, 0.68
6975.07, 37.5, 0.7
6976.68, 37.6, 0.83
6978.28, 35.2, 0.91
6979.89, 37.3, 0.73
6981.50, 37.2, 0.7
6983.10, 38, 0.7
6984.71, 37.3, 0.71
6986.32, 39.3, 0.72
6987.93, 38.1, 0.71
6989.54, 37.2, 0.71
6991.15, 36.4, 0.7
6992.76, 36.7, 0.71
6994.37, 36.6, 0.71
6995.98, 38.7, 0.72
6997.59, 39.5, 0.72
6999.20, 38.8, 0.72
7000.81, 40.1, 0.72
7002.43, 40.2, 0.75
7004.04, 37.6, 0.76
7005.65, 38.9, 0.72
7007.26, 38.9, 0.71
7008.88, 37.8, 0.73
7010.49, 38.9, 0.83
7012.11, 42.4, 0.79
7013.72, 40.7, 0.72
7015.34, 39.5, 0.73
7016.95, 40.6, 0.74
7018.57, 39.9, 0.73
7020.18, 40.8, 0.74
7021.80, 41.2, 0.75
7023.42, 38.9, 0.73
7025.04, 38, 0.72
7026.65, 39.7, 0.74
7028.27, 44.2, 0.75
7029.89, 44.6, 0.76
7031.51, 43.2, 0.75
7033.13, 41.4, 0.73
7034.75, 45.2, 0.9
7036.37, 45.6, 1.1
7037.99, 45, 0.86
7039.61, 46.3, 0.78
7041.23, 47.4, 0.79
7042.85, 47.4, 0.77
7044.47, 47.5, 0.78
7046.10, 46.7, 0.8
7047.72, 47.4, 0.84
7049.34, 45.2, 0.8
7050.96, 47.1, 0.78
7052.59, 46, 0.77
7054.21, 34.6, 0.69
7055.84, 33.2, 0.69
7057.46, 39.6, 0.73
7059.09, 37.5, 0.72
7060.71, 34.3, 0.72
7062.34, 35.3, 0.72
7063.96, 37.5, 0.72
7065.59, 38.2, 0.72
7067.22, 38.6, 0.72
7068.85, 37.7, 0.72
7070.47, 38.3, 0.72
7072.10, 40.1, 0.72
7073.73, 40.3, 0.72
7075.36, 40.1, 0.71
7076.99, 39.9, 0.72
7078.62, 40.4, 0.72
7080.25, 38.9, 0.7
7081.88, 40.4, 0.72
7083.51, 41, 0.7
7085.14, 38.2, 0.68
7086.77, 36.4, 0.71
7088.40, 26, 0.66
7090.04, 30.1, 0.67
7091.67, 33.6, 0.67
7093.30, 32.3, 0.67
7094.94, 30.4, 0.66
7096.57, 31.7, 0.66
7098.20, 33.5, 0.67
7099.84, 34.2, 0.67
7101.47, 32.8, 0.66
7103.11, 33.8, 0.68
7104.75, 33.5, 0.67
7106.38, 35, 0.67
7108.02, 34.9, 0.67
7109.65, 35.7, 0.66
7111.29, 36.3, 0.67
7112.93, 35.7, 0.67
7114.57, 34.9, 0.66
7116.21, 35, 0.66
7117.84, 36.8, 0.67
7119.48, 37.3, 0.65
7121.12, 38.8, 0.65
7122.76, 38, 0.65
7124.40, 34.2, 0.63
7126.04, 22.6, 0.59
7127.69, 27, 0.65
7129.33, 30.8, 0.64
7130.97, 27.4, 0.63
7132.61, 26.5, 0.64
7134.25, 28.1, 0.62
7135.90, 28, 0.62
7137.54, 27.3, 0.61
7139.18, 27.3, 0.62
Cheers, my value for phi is 0.5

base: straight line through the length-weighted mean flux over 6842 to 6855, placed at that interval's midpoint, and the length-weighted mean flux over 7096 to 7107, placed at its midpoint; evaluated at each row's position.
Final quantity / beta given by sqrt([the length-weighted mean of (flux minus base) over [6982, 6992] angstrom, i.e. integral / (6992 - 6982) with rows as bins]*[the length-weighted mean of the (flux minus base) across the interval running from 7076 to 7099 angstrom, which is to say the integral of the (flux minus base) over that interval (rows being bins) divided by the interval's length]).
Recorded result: 4.1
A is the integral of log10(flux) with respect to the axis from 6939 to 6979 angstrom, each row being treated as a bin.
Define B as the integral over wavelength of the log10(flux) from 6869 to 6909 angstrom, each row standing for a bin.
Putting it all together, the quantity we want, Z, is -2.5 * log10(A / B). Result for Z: -0.09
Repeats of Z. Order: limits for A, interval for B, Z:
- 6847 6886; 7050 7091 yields 0.17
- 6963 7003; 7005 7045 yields 0.04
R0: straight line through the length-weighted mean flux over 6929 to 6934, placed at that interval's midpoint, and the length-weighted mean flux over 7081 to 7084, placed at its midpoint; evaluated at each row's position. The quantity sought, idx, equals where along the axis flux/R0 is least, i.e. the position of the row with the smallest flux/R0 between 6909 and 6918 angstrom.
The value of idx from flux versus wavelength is 6917.49 angstrom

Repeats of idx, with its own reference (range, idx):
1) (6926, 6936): 6927.05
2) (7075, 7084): 7080.25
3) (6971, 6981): 6971.86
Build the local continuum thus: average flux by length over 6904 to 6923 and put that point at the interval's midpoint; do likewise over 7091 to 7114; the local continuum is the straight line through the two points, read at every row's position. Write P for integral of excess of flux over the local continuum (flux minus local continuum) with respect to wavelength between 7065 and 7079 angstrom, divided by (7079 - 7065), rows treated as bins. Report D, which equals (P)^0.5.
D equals 2.5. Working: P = 6.1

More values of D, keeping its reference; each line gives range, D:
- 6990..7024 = 2.7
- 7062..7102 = 1.7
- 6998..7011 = 2.7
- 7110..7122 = 1.5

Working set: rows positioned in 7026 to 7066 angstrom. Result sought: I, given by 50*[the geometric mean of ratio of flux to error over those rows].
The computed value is 2726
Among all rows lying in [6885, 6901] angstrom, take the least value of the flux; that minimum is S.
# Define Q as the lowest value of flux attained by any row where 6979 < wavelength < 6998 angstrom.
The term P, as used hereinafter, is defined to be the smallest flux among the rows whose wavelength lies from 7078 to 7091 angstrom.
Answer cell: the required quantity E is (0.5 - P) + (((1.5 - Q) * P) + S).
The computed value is -909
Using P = 26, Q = 36.4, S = 24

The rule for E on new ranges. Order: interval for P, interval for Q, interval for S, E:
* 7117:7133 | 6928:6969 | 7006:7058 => -683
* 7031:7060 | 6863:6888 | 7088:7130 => -757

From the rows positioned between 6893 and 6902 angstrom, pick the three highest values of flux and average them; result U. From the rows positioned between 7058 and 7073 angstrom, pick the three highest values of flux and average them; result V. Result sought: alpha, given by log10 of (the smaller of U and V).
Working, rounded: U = 28.8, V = 39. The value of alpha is 1.459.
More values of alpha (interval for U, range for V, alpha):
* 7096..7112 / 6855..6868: 1.416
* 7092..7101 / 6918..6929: 1.511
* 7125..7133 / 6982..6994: 1.453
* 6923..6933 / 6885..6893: 1.446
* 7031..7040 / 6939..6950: 1.575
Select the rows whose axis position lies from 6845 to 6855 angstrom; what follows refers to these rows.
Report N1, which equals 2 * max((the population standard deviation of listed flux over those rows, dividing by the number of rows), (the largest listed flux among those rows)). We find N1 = 54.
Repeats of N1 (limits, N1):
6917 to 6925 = 65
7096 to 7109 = 70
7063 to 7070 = 77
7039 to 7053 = 95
